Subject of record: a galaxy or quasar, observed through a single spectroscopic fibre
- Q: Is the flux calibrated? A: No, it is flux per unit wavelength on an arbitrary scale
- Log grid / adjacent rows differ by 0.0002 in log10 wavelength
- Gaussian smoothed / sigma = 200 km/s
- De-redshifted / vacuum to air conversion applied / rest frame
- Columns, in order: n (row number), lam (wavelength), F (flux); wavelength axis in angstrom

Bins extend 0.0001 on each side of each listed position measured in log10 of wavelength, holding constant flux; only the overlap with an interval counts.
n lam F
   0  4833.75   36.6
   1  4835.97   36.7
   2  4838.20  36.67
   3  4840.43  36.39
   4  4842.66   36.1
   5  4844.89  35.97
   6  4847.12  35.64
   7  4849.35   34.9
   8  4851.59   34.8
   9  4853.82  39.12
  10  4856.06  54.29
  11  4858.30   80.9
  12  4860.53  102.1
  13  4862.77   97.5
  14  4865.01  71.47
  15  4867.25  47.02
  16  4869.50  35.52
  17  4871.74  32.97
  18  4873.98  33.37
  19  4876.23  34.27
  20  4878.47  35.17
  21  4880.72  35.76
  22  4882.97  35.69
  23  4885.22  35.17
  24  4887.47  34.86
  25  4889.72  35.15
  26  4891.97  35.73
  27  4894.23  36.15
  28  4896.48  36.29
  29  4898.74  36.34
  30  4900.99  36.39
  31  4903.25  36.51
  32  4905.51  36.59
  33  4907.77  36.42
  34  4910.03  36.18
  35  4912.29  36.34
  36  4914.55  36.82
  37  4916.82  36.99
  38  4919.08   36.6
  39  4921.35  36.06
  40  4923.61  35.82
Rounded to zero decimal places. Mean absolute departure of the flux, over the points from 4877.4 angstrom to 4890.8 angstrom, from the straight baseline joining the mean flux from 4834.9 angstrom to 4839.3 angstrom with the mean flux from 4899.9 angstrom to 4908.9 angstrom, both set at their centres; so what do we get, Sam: 1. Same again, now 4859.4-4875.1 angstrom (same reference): 26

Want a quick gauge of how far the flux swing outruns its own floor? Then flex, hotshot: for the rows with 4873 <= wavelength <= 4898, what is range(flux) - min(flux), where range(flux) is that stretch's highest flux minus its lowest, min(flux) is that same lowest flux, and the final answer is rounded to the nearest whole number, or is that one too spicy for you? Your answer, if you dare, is -30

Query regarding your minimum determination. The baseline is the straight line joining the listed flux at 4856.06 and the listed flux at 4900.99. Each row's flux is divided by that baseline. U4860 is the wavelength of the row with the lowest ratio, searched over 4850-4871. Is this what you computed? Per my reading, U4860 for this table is 4851.59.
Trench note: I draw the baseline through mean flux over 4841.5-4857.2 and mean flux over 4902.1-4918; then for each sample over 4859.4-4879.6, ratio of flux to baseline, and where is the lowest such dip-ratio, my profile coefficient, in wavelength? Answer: 4871.74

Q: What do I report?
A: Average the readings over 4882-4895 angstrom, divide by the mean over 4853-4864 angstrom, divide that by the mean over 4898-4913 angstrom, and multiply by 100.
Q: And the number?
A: 1.3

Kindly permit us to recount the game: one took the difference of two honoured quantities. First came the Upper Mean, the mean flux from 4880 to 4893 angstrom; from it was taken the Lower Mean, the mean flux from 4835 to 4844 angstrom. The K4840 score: -1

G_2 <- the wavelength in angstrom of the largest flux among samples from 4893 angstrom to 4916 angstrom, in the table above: 4914.55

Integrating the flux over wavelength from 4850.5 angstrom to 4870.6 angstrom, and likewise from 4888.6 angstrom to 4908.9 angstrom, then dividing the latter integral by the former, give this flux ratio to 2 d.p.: 0.58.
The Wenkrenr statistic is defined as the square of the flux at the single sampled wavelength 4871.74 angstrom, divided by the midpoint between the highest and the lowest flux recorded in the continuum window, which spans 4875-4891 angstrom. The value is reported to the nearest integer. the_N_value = 31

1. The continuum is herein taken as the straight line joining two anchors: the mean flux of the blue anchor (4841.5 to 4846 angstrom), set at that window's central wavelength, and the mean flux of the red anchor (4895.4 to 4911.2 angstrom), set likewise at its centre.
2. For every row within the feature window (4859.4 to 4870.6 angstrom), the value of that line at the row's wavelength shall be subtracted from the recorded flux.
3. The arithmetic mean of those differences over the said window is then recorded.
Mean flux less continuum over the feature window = 35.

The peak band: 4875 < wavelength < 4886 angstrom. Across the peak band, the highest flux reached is 35.76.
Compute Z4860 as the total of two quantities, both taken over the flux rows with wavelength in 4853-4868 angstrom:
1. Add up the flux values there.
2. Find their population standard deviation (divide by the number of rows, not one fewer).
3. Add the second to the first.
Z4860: 515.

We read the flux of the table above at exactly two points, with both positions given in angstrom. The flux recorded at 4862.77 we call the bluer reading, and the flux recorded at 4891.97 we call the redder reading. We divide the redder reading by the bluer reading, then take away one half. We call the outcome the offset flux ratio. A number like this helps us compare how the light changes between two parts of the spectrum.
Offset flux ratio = -0.134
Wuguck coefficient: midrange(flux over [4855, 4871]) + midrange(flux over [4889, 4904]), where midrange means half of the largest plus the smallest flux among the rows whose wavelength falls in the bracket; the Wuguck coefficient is 105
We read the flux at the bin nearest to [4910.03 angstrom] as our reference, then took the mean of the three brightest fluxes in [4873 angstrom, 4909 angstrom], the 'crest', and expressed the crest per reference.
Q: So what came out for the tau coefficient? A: 1.01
